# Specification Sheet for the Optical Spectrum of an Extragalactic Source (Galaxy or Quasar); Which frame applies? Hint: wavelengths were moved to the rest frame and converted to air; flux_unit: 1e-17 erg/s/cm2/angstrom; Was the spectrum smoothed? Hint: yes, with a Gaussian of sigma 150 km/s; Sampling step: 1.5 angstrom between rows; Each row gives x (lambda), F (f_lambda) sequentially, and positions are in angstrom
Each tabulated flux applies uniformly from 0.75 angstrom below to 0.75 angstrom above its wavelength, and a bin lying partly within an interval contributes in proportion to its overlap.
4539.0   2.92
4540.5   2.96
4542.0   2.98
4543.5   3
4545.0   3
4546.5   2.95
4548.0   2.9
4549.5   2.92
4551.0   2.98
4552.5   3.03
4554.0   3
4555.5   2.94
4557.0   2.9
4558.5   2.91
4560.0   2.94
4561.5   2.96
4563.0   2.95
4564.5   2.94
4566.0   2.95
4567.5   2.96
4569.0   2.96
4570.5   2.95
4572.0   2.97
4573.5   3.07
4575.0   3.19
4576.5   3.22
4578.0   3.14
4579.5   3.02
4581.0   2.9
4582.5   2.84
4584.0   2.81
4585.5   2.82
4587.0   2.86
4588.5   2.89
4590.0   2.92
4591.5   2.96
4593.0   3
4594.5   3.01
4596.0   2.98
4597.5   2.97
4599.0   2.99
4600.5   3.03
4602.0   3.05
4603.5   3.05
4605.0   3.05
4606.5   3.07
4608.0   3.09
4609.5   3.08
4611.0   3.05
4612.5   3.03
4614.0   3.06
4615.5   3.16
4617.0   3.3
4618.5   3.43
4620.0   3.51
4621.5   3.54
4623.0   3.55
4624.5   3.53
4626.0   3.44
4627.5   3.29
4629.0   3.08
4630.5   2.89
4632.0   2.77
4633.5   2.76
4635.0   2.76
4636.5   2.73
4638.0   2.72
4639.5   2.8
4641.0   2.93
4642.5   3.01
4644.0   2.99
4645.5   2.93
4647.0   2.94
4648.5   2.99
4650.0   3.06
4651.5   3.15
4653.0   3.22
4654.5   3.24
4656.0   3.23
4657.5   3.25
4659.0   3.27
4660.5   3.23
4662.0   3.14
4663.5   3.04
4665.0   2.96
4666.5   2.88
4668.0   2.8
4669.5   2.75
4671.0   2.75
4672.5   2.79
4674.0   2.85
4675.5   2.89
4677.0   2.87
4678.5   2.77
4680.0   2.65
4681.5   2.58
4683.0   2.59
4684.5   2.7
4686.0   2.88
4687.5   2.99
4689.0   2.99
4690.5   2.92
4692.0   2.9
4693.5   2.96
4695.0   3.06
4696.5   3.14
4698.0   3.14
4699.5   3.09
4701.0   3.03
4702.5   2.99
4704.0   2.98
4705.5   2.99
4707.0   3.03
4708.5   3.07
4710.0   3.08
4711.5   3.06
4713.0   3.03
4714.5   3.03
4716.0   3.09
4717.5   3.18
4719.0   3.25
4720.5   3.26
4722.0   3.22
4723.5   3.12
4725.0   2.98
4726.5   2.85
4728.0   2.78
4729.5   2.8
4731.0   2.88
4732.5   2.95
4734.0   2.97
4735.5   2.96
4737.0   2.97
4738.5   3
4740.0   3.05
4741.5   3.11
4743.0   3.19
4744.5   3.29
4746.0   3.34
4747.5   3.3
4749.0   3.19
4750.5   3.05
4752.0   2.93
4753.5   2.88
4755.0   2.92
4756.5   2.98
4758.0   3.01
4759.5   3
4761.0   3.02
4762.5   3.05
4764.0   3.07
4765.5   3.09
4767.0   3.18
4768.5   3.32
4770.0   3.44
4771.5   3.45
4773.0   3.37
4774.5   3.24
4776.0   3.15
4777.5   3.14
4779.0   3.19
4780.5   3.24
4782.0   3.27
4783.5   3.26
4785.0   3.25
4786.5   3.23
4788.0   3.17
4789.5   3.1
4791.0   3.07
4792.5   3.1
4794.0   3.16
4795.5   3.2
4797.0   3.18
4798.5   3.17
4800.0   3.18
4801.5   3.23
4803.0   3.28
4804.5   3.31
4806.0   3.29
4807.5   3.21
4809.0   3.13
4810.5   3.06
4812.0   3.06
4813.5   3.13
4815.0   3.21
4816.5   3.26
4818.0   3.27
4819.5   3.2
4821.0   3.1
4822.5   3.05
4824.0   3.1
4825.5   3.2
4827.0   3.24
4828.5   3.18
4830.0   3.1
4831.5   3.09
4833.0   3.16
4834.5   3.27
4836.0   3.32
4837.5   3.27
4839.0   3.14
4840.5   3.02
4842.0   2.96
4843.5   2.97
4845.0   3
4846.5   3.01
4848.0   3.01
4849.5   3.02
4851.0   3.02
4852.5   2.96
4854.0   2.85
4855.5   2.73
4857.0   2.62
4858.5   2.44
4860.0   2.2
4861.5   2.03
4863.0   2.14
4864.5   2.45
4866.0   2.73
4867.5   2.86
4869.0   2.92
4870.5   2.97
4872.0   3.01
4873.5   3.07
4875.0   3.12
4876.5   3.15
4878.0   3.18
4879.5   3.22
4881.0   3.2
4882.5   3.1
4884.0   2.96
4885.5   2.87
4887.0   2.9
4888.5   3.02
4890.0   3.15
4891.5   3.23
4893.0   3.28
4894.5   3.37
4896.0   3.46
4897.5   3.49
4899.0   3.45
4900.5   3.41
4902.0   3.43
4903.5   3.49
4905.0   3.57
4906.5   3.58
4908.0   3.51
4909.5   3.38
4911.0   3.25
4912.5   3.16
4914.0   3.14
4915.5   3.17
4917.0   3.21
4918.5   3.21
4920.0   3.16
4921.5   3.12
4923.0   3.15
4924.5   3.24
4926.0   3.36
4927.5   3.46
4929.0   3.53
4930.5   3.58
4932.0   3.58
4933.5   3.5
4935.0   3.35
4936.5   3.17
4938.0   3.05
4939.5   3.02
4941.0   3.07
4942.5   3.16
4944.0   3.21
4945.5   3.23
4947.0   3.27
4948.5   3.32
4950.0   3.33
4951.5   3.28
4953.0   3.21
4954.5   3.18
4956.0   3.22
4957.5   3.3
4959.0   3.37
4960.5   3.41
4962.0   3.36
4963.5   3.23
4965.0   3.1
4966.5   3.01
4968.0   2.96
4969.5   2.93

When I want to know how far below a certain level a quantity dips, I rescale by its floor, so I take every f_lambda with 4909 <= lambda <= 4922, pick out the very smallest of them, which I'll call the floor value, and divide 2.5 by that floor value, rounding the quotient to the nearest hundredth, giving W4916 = 0.80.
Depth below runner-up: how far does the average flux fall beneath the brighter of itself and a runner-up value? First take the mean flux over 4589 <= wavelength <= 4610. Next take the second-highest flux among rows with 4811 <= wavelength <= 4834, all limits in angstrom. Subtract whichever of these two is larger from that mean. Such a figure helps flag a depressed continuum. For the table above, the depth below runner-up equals -0.24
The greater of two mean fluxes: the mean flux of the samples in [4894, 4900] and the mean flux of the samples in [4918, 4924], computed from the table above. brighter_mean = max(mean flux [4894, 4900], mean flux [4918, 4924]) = 3.44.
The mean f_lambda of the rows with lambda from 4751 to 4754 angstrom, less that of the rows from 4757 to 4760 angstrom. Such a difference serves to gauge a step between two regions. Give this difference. -0.1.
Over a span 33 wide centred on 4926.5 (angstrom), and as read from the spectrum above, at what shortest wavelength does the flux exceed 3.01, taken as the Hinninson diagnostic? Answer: 4911.0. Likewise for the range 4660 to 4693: 4660.5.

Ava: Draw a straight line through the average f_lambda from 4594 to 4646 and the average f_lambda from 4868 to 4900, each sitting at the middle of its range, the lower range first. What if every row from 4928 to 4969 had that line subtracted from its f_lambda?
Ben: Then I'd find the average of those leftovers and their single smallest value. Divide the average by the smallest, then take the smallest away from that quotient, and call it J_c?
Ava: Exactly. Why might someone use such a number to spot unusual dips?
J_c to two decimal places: -0.23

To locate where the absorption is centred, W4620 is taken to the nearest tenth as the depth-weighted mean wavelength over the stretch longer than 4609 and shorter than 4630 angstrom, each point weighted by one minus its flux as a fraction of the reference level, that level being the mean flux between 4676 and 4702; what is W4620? 4620.9 angstrom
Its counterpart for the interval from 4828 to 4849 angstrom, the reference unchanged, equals 4836.2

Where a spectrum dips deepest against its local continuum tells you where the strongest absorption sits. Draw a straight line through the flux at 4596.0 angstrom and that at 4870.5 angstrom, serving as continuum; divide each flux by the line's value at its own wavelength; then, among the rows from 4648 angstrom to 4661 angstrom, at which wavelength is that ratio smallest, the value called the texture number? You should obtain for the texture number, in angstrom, 4648.5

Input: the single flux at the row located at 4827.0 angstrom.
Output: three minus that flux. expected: -0.24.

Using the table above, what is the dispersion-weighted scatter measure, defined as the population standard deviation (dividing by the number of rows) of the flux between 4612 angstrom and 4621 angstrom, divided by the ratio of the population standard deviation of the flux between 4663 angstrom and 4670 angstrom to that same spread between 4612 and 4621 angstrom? 0.31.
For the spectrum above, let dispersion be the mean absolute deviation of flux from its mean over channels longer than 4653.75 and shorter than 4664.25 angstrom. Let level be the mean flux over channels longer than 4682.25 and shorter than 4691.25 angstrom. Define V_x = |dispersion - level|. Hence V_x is 2.78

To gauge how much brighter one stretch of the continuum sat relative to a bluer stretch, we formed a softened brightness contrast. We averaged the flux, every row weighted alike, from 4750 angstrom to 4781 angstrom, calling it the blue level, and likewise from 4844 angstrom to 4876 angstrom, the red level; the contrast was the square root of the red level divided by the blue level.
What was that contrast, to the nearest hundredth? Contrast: 0.94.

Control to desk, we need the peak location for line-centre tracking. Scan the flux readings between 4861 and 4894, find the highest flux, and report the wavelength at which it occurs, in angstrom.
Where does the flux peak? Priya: 4893.0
